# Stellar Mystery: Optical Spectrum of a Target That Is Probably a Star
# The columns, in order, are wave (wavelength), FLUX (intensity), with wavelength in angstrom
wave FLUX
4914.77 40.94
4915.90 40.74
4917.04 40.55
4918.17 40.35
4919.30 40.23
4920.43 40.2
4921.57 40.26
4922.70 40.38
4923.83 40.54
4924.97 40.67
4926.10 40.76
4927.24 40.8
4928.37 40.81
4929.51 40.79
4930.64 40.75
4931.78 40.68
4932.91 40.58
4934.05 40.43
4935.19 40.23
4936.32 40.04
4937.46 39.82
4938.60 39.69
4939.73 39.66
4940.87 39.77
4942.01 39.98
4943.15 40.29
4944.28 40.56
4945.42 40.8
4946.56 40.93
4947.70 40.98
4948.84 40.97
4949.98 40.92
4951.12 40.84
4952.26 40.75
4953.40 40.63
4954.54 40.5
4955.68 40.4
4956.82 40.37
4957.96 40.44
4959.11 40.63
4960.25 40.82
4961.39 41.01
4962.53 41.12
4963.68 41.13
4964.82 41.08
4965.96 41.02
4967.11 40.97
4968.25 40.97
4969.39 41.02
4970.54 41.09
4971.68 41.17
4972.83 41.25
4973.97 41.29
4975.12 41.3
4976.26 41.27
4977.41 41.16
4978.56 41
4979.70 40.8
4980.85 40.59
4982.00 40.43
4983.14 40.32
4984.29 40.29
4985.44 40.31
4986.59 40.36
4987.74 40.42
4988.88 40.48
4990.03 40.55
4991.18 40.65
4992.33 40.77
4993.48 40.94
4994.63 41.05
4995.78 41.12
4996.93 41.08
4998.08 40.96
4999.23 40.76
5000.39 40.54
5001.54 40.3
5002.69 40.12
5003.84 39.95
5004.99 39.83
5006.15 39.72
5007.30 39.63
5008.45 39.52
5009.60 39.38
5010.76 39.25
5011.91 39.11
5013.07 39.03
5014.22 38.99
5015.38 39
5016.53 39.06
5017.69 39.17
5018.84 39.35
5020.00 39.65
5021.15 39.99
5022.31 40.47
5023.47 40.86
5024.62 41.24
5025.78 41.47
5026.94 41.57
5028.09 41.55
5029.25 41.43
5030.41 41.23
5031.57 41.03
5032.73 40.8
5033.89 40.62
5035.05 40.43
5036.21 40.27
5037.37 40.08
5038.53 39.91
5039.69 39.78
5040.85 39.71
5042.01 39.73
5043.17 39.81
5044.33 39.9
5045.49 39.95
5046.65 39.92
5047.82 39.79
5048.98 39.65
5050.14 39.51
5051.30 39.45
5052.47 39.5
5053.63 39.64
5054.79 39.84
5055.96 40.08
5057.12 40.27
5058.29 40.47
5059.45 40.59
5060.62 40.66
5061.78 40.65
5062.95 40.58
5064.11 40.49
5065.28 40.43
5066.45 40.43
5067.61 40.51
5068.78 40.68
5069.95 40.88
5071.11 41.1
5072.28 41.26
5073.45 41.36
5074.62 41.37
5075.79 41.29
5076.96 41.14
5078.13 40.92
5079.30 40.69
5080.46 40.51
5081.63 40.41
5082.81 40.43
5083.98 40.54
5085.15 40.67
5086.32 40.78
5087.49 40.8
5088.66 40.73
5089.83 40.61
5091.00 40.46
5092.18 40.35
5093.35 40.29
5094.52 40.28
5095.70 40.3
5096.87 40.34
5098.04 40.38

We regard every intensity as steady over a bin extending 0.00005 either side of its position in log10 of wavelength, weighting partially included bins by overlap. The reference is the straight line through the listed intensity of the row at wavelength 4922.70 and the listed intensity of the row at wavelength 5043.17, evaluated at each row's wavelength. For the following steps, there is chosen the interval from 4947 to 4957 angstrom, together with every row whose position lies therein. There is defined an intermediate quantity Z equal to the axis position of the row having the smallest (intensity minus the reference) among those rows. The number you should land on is 4956.82 angstrom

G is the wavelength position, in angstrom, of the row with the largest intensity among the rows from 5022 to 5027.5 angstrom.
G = 5026.94 angstrom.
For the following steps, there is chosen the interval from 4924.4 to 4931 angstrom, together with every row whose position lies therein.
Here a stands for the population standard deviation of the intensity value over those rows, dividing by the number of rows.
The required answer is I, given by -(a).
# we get -0.05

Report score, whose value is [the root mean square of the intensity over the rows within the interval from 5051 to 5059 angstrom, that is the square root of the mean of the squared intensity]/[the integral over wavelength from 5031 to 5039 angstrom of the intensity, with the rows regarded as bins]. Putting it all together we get 0.123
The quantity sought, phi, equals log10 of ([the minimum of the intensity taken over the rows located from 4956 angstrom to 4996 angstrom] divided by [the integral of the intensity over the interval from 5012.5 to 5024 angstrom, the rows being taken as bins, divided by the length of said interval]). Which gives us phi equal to 0.008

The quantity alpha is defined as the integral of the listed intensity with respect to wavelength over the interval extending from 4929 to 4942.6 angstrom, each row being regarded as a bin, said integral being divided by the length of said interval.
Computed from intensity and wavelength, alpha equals 40.2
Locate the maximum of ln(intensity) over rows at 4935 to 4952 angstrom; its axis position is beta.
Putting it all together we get 4947.70 angstrom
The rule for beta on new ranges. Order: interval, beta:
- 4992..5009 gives 4995.78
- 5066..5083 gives 5074.62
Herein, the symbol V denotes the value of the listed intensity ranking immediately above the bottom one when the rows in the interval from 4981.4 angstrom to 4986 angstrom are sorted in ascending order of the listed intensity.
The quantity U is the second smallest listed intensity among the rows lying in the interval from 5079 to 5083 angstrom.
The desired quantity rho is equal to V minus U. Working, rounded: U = 40.43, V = 40.31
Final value -0.1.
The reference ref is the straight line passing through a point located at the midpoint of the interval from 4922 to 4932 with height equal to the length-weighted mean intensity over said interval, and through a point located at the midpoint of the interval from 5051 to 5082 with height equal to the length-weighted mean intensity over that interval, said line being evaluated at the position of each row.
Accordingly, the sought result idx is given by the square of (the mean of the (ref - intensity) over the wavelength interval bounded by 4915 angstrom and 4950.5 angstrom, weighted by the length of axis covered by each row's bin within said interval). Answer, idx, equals 0.046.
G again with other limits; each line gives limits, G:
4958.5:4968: 4963.68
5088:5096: 5088.66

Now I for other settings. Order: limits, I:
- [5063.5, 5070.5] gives -0.16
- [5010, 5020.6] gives -0.20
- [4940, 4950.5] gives -0.43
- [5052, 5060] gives -0.38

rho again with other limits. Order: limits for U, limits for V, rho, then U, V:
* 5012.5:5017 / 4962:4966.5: 2.1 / 39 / 41.08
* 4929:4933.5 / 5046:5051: -1.0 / 40.68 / 39.65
